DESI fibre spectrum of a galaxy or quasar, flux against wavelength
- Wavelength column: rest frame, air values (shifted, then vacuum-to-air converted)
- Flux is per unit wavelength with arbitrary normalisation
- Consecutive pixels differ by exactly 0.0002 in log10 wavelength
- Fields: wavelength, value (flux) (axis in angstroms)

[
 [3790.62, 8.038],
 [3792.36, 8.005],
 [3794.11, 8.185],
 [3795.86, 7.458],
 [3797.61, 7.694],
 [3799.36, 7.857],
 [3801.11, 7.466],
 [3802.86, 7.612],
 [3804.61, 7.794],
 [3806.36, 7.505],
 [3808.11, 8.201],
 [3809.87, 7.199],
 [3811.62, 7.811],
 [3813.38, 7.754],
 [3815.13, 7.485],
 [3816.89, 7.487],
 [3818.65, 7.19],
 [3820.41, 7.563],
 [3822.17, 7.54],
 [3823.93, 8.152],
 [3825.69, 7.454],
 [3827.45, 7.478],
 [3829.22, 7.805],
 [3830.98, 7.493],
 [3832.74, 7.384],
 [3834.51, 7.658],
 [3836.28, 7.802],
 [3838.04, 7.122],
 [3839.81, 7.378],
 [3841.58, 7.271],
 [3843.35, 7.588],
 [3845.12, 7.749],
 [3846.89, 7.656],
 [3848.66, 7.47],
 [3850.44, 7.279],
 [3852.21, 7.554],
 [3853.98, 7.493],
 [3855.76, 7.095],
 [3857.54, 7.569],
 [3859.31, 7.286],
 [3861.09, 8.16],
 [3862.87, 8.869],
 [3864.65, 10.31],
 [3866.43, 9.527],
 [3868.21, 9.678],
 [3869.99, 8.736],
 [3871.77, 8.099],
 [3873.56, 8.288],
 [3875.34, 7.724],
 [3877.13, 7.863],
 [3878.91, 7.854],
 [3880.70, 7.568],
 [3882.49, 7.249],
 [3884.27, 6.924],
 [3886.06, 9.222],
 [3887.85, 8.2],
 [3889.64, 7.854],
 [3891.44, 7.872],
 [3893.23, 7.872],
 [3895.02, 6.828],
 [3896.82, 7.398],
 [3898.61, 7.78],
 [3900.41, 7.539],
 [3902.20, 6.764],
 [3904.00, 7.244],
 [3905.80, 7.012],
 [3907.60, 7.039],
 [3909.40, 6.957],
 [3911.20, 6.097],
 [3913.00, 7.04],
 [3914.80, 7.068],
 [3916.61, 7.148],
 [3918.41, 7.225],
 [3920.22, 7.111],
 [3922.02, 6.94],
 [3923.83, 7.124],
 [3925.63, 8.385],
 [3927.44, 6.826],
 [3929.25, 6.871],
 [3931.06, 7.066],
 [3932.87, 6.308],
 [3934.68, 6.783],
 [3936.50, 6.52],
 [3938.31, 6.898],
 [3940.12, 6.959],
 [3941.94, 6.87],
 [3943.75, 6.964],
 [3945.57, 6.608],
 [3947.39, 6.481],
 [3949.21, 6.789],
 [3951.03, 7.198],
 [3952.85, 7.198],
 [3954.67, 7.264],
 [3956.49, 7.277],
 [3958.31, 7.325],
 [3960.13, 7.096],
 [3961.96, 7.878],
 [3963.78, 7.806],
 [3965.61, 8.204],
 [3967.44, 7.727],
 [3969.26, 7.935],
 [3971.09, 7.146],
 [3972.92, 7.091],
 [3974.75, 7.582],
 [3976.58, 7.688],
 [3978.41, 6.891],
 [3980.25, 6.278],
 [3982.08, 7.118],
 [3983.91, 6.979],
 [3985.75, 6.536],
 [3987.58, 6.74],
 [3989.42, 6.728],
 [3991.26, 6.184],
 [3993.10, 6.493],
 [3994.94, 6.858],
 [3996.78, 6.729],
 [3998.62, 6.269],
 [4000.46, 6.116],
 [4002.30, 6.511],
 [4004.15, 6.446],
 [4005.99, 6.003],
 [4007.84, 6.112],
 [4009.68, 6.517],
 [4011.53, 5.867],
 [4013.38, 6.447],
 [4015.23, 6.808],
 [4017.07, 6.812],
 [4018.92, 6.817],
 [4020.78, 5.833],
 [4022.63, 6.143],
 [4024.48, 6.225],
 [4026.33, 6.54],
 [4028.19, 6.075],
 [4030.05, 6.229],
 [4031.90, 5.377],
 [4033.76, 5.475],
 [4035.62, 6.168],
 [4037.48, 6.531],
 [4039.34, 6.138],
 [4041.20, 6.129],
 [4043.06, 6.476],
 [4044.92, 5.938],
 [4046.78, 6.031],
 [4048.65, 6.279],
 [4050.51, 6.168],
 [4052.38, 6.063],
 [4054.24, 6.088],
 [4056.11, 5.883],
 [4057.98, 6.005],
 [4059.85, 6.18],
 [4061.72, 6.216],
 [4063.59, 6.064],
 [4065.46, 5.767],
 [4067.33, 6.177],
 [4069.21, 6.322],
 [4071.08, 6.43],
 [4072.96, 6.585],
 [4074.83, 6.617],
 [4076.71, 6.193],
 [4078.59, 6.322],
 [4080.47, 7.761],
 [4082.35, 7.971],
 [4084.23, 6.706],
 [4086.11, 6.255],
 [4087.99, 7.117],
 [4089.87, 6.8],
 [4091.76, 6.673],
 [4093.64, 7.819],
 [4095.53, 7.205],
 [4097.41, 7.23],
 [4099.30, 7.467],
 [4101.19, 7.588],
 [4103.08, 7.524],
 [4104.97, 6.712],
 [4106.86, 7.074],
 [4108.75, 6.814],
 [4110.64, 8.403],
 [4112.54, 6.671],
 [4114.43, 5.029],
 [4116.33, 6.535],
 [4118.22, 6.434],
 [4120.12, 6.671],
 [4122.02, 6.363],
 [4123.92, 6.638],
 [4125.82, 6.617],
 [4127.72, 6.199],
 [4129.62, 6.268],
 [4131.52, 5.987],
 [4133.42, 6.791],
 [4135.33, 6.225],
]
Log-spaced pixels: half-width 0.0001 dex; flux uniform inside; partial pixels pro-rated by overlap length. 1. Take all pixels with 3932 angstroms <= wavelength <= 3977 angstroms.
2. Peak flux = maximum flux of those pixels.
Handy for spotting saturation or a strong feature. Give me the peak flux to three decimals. 8.204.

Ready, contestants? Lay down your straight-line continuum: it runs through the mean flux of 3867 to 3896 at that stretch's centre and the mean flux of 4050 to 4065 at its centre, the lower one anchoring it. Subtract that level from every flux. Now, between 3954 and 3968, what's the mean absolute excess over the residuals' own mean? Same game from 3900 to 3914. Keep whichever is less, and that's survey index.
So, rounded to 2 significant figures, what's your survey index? 0.27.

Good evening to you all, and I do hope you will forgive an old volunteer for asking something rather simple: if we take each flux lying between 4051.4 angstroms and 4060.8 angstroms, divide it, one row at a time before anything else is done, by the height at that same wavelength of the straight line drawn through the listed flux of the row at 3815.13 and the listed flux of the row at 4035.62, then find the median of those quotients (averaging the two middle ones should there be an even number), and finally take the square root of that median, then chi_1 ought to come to 1.00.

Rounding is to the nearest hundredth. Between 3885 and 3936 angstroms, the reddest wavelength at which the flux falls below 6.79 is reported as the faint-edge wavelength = 3934.68 angstroms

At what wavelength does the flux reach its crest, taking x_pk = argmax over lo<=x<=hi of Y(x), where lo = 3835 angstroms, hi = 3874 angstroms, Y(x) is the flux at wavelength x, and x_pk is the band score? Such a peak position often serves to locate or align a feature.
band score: 3864.65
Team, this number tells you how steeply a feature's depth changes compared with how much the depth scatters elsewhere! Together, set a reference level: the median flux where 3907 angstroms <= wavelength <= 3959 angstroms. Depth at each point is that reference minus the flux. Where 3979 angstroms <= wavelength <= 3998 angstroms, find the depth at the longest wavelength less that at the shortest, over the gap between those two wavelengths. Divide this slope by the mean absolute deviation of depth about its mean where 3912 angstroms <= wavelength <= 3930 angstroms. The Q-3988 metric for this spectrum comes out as -0.11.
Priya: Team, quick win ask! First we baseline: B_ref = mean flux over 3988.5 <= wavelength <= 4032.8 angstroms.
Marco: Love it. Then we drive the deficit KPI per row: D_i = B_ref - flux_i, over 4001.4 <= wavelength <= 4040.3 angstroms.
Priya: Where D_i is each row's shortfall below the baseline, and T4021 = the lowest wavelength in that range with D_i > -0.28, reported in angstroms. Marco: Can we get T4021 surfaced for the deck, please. 4002.30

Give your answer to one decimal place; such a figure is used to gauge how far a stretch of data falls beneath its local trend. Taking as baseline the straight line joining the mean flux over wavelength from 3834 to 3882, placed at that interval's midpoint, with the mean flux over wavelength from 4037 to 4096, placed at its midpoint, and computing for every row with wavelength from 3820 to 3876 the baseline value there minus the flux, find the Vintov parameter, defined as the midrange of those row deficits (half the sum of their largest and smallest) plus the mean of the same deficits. -0.6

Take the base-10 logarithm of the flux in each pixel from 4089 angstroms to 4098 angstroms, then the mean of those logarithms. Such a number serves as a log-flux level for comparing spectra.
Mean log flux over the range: 0.853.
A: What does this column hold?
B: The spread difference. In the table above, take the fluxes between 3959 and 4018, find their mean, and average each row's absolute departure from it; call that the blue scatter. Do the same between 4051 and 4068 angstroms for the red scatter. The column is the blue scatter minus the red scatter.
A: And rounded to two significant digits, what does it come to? 0.39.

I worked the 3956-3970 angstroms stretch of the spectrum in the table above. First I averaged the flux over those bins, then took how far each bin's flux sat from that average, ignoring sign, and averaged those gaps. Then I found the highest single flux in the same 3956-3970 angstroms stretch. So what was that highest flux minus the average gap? 7.9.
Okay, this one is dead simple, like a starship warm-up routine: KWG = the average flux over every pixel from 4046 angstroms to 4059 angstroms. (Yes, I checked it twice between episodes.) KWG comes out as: 6.1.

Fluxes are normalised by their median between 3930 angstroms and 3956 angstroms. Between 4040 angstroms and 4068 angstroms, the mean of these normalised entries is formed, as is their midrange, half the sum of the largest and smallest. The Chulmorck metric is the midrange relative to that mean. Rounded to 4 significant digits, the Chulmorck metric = 1.004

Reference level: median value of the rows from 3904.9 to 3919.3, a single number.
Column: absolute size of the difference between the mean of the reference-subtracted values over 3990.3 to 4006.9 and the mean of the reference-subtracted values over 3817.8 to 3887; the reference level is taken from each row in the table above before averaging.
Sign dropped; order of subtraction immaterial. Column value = 1.4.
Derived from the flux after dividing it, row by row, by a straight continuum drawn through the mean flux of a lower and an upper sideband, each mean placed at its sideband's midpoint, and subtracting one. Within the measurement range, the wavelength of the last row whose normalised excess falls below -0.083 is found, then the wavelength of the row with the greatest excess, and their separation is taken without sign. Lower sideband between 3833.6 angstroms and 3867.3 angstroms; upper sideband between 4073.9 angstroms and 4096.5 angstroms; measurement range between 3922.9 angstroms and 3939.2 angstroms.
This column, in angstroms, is 10.9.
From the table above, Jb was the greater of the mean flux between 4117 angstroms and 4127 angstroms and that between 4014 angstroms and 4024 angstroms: 6.54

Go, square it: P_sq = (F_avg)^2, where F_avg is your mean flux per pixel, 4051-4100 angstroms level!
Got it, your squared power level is 44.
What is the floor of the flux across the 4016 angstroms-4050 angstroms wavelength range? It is 5.377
